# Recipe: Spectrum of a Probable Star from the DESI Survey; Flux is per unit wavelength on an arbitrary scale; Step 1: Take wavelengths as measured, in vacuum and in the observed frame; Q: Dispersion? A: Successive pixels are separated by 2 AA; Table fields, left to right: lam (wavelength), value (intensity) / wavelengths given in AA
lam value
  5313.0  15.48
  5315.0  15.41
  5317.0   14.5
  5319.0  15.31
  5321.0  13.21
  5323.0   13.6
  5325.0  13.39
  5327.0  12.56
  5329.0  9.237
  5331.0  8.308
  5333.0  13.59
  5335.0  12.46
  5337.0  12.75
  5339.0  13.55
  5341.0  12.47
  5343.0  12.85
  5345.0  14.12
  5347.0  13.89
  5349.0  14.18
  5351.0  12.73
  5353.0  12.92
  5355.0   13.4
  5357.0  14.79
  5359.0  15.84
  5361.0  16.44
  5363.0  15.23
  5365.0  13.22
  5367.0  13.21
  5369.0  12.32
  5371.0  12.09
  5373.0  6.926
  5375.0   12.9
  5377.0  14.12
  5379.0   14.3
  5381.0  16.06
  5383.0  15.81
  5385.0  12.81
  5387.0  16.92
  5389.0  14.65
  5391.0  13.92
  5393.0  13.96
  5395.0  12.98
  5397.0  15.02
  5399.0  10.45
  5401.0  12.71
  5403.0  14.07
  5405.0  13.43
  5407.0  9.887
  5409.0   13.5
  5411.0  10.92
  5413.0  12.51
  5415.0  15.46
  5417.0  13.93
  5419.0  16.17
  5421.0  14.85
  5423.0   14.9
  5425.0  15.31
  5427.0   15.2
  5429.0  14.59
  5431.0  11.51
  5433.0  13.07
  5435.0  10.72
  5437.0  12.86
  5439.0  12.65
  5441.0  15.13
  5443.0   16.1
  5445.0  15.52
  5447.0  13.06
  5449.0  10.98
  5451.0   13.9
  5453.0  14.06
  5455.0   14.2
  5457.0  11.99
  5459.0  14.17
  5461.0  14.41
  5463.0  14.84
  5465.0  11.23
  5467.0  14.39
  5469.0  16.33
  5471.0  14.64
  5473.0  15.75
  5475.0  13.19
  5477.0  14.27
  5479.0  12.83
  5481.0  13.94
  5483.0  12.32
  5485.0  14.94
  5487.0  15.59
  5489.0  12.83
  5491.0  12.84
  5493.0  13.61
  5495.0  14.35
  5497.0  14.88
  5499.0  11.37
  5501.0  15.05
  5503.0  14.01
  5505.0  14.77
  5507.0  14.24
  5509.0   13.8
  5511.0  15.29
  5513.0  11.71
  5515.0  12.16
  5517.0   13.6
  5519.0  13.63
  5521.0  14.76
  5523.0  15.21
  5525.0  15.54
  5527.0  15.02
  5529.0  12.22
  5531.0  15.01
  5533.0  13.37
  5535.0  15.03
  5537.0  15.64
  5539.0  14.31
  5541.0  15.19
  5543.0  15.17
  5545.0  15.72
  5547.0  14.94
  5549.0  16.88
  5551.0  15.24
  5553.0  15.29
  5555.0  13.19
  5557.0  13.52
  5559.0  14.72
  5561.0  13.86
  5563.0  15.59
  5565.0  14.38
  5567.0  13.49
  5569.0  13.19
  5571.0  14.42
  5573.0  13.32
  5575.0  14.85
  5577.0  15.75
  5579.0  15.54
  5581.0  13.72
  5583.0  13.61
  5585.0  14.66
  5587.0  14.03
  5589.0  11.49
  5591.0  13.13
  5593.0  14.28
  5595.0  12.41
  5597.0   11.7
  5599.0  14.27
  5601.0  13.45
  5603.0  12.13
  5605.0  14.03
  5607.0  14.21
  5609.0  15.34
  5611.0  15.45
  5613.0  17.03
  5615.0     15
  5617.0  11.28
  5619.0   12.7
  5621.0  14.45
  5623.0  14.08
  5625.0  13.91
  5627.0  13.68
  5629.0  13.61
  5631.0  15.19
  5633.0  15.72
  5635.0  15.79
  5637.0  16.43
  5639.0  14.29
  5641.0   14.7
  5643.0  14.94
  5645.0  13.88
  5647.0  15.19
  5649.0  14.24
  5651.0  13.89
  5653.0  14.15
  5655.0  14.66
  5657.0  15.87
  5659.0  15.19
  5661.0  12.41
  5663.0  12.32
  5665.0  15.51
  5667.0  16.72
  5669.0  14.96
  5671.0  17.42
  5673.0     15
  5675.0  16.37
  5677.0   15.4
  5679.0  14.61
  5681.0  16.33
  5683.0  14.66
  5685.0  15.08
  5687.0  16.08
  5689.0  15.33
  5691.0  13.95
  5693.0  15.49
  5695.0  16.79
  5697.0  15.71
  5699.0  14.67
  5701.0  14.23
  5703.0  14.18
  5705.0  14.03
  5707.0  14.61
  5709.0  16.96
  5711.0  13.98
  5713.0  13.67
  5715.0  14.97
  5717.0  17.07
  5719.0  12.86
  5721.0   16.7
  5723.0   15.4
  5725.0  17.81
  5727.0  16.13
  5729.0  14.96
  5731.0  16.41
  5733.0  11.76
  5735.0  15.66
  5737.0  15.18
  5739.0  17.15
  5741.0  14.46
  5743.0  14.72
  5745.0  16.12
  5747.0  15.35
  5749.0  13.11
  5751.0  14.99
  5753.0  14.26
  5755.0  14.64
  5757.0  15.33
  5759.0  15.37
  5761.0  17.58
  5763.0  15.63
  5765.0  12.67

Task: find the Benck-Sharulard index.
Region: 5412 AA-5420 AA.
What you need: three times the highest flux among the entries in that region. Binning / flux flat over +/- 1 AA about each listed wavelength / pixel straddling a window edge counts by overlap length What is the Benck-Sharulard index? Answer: 48.5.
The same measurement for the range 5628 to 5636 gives 47.4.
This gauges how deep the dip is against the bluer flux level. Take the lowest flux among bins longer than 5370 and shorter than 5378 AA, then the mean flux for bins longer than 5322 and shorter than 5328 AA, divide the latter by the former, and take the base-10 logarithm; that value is 0.28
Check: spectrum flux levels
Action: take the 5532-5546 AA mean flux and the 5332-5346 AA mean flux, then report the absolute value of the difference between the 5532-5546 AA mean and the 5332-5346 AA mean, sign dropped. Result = 1.8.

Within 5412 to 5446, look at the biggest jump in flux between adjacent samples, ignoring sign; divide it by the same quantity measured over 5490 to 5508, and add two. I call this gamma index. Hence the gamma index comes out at 2.84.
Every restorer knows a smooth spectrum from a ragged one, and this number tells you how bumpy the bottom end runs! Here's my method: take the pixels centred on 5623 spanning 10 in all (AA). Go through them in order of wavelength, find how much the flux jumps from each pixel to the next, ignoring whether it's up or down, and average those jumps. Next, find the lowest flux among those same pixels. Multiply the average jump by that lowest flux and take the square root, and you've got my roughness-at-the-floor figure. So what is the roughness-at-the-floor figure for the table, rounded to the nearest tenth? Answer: 2.8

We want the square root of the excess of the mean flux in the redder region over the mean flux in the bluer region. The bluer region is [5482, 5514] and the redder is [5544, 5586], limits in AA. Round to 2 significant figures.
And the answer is 0.85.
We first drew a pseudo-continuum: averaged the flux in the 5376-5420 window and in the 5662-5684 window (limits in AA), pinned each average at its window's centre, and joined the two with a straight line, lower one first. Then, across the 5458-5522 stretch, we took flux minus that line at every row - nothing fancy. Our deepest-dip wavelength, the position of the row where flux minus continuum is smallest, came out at 5499.0 AA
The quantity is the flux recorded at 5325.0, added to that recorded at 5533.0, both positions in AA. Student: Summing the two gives 26.8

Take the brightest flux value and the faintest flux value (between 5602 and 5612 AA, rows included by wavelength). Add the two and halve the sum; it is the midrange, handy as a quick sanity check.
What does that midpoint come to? 13.8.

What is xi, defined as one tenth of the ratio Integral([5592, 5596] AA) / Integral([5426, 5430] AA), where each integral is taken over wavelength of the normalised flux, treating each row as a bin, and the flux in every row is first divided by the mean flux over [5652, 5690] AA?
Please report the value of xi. 0.090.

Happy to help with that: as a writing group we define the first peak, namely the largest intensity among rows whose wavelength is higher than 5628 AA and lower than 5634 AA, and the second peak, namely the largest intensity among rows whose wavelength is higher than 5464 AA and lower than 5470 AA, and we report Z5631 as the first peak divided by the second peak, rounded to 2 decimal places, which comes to 0.96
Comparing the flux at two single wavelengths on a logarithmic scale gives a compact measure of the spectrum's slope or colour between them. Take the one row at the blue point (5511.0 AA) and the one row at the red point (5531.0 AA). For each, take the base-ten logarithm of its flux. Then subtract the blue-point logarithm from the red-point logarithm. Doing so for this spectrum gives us -0.008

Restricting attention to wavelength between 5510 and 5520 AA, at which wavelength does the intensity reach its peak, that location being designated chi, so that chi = 5511.0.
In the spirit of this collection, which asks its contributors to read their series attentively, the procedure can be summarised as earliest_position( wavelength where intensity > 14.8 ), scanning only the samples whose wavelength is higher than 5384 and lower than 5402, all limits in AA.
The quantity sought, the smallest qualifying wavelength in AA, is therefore 5387.0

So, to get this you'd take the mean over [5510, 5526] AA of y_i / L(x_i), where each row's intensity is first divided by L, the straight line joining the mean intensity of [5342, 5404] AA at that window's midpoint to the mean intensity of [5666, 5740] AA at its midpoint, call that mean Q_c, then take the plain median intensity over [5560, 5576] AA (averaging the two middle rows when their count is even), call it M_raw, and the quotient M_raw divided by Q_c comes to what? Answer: 14.6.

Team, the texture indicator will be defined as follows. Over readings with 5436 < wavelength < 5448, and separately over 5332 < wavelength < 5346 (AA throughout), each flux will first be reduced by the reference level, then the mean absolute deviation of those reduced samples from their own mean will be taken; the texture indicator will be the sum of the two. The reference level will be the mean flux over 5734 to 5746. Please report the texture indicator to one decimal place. 1.9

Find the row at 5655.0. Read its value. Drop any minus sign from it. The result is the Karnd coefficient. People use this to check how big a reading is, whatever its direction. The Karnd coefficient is 14.7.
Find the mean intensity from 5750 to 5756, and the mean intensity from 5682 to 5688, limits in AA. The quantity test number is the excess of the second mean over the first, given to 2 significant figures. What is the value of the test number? 0.64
